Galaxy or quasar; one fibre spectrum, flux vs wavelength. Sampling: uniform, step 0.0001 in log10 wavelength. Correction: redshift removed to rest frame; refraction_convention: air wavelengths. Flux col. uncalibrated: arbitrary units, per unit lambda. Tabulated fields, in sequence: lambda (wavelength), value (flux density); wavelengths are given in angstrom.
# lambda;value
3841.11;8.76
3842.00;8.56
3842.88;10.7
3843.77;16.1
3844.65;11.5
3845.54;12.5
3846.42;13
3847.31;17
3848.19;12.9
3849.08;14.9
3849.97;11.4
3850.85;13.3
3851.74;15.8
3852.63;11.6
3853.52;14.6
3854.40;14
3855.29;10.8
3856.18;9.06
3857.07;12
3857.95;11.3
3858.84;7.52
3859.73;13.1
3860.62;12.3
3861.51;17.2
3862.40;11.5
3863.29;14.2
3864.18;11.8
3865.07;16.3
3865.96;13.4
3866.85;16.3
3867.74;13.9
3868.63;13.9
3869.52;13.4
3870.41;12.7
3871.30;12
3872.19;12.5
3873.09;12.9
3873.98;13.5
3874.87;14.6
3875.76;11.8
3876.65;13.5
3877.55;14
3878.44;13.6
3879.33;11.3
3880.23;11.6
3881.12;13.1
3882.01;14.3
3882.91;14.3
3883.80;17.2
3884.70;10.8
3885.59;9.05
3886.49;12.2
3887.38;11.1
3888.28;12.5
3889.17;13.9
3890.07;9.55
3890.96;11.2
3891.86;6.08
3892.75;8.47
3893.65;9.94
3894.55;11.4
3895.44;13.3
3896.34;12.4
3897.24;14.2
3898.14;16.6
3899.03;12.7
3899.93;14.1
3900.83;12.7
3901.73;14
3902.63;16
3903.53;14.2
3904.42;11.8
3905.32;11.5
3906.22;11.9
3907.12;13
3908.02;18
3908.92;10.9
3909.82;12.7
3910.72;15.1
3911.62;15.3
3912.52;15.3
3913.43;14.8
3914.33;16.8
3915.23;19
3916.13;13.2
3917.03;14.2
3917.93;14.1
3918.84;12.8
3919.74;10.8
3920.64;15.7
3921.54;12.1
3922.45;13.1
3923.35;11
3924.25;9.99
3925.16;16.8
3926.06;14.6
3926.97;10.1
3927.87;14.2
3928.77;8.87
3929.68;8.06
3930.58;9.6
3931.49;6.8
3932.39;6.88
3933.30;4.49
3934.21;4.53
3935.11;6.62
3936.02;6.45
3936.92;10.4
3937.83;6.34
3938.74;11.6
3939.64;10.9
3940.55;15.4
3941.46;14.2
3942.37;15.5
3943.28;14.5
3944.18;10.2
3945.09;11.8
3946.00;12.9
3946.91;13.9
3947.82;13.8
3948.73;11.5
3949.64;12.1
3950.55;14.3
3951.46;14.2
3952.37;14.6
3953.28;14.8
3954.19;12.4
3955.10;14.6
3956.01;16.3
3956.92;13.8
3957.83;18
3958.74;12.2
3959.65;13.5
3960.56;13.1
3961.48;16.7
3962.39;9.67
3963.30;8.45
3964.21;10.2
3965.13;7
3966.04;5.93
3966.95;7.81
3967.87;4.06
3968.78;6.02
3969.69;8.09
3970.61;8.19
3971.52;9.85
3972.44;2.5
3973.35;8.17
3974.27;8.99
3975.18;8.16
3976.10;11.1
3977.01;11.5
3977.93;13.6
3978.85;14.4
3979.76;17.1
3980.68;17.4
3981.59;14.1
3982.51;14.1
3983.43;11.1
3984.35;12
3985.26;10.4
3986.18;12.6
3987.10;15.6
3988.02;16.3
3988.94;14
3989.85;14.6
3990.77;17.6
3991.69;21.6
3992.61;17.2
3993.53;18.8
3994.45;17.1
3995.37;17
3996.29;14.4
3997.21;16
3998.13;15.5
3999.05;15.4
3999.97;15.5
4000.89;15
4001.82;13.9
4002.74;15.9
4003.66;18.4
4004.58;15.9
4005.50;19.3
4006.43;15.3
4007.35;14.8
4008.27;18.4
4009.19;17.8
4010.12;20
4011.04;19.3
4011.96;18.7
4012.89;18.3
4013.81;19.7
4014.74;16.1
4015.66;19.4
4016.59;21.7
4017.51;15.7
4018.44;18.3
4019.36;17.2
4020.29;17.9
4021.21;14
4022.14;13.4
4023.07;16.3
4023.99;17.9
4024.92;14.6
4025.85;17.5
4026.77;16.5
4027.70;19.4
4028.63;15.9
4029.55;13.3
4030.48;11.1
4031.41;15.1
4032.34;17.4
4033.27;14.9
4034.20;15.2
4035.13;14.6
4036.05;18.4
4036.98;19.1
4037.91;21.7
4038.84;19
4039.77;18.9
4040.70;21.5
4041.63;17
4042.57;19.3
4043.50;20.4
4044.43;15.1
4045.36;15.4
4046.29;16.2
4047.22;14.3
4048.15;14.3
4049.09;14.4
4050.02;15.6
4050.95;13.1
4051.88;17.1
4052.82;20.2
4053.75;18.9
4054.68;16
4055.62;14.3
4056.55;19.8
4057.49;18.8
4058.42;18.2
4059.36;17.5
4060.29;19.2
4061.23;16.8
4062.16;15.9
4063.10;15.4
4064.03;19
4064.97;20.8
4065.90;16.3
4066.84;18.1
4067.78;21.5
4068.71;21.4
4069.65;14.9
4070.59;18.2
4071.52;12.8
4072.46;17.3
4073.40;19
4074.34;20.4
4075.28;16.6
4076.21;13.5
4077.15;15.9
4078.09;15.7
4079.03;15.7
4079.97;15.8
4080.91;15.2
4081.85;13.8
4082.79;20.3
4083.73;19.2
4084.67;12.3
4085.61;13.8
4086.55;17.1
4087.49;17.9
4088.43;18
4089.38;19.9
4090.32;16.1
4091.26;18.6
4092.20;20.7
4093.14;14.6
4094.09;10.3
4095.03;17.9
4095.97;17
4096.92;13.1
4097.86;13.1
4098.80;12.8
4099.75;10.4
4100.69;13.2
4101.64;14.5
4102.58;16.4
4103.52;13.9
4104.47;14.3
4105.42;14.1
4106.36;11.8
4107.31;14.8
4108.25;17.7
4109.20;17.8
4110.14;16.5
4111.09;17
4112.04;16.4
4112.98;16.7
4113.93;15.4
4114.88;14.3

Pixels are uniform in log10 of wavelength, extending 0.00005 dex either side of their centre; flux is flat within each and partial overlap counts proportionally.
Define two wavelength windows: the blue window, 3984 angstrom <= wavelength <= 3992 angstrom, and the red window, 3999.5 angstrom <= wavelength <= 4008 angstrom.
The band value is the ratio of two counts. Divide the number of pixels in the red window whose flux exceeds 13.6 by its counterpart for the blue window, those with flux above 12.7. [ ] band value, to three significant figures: 1.50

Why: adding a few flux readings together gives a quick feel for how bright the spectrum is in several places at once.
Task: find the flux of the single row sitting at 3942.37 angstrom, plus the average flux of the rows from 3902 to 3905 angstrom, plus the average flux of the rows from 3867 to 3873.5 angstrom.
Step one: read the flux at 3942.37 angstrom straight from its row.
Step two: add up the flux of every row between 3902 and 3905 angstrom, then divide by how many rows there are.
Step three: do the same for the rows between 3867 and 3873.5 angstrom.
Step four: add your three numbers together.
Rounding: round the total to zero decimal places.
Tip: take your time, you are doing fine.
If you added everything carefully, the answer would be 43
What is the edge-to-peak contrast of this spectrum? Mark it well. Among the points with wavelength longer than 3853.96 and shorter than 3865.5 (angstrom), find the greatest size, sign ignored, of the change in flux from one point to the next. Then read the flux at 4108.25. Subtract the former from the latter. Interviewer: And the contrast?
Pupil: 12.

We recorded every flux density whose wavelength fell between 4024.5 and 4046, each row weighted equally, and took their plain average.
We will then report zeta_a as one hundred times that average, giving 1701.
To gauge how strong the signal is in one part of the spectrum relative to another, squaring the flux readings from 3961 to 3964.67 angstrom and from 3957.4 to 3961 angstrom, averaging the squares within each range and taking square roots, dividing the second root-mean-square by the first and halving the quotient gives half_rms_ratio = 0.61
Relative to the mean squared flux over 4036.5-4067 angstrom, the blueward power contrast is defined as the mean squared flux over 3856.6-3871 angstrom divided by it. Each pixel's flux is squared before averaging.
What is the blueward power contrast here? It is 0.57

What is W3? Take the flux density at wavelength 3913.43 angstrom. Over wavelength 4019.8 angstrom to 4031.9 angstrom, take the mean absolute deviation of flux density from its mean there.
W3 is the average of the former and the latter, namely 8.33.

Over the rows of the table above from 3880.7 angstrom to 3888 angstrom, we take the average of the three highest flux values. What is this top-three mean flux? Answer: 15.3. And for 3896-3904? 15.6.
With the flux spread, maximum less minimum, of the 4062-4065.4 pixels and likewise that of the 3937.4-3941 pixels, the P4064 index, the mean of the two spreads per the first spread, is 1.34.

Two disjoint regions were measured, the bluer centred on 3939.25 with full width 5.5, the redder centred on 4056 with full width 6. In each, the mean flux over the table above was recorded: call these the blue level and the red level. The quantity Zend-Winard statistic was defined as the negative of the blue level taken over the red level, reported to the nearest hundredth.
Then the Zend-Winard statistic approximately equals -0.65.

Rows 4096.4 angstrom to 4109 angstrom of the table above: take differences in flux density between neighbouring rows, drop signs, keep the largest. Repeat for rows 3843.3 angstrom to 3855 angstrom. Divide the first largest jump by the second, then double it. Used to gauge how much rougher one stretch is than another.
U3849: 1.3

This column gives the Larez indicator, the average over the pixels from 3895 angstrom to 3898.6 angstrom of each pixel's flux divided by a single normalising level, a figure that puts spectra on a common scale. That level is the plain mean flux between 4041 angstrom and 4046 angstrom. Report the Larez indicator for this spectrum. 0.81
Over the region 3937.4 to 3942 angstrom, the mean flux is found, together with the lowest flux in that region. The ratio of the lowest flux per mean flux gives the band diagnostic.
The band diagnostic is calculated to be 0.54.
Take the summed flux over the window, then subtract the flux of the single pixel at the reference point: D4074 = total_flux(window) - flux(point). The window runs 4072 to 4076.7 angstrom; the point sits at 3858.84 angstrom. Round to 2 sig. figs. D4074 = 79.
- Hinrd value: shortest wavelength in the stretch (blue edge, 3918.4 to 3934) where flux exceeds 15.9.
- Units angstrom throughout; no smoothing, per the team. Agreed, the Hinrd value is 3925.16 angstrom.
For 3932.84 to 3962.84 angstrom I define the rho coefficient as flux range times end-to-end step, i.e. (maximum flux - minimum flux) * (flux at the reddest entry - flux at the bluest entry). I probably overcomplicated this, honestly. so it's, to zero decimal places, 70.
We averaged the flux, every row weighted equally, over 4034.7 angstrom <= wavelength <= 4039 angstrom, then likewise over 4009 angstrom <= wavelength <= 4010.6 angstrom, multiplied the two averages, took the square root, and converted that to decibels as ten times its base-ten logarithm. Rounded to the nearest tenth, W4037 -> 12.7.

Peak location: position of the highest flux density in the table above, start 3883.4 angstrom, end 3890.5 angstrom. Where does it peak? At 3883.80 angstrom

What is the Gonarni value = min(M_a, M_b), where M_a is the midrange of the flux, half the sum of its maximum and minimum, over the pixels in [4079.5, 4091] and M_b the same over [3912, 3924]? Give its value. 14.9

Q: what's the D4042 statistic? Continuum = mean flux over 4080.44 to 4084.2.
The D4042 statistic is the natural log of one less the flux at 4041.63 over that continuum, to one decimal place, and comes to -4.9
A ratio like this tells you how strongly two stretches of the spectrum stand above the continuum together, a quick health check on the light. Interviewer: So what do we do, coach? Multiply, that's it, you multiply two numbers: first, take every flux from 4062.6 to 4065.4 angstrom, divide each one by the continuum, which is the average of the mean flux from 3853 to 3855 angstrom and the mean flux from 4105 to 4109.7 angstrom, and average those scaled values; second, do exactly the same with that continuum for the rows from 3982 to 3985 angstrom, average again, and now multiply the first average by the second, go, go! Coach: 1.05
